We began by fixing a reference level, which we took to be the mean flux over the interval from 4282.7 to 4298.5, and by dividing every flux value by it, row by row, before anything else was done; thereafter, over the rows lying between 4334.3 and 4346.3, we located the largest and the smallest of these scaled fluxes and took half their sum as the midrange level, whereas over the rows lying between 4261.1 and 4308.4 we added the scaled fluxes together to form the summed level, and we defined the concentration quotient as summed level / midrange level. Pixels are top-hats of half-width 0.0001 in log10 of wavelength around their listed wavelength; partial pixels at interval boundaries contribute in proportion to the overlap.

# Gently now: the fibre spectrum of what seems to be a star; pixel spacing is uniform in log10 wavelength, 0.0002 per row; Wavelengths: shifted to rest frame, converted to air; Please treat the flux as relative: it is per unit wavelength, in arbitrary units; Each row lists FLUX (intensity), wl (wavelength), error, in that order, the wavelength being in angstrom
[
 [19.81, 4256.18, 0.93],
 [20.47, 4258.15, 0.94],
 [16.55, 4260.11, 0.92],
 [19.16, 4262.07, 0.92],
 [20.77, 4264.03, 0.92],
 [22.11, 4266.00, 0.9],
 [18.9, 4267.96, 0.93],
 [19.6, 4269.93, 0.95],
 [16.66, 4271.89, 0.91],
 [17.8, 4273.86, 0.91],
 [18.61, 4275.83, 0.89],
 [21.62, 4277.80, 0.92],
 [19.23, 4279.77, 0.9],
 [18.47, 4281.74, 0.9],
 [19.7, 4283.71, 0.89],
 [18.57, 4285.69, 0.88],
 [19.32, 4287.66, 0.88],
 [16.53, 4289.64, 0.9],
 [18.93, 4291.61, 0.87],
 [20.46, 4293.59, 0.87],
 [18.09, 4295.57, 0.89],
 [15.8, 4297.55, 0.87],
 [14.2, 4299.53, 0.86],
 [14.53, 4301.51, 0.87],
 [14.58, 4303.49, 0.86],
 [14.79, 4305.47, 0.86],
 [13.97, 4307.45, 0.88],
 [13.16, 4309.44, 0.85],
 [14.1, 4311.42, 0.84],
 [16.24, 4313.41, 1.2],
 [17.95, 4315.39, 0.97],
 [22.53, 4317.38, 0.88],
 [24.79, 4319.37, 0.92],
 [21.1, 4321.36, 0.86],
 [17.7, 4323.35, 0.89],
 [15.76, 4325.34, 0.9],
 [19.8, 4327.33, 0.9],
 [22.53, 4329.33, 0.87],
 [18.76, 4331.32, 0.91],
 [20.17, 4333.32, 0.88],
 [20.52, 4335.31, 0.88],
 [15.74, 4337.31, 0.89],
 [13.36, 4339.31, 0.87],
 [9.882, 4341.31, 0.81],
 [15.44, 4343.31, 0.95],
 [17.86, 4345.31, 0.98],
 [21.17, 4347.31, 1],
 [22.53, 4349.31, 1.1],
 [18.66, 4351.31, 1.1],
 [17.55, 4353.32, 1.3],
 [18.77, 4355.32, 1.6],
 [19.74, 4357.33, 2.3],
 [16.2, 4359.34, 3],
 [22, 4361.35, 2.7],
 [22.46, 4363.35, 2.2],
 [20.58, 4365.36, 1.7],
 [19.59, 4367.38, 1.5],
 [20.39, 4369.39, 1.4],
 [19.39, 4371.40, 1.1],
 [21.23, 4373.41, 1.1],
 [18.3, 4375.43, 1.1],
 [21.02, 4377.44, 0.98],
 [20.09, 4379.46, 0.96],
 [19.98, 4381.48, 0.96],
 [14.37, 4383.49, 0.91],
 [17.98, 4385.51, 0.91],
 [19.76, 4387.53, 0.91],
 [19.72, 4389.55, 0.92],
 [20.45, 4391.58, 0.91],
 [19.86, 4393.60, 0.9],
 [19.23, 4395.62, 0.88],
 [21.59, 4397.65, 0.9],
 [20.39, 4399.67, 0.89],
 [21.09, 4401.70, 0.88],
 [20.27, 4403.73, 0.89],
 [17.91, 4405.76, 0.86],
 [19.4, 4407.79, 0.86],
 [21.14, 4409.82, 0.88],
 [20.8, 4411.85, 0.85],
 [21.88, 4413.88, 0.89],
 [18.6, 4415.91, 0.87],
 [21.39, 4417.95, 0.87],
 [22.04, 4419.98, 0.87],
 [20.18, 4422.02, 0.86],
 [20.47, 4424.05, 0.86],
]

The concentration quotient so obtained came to 28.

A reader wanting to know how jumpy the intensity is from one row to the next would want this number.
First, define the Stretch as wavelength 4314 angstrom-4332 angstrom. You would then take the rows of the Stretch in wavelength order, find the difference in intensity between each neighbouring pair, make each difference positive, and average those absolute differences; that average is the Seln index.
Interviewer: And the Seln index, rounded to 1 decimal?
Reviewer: 3.3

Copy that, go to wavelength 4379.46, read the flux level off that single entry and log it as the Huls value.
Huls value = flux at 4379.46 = 20.09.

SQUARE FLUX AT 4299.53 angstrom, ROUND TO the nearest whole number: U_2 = 202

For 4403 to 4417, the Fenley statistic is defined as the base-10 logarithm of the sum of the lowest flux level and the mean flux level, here 1.58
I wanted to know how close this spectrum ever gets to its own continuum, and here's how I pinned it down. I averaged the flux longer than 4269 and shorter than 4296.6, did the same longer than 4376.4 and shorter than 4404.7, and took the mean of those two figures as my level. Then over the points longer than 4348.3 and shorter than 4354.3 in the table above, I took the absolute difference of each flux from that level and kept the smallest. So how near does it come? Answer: 0.60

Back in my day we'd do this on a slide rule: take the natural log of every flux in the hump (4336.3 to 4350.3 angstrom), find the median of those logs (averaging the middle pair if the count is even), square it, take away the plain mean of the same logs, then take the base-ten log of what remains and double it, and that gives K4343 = 1.37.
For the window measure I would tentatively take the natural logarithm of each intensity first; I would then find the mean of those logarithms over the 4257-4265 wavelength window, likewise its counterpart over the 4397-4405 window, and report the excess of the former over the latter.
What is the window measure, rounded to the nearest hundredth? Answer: -0.08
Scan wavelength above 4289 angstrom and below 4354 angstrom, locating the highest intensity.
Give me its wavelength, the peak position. 4319.37 angstrom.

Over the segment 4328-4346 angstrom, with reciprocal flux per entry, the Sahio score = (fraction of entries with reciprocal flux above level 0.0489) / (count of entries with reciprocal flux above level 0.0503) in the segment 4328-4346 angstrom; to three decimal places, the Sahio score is 0.130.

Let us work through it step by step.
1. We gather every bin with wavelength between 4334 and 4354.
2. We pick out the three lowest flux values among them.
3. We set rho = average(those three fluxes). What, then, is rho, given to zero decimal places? 13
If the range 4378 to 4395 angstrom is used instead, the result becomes 17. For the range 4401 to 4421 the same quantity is 19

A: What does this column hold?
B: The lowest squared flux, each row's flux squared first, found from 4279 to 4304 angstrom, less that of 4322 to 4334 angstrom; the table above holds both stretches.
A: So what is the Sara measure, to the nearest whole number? -47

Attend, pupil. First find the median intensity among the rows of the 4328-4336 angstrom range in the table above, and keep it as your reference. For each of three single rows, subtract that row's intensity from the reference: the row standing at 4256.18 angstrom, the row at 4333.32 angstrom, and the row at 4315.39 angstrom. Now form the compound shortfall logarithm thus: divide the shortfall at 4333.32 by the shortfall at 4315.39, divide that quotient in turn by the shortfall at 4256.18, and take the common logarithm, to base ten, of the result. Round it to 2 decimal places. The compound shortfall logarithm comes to -0.86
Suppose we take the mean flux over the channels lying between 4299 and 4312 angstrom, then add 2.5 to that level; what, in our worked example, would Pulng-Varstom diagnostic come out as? 16.7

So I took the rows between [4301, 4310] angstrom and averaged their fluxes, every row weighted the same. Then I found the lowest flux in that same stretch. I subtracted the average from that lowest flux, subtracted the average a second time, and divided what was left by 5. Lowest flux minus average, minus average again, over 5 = -3.1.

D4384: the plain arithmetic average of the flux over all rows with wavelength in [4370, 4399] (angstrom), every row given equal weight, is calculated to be 19.5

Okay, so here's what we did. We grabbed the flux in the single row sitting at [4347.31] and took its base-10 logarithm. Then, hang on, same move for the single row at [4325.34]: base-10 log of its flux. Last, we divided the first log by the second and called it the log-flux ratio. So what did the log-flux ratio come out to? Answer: 1.11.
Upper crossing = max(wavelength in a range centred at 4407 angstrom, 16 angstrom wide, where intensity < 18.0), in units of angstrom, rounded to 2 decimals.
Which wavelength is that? 4405.76 angstrom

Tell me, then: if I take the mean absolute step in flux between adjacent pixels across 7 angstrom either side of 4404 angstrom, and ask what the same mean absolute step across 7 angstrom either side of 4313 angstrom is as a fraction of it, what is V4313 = 1.5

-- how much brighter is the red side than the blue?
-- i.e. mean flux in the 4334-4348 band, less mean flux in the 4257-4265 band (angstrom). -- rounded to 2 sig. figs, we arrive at -3.0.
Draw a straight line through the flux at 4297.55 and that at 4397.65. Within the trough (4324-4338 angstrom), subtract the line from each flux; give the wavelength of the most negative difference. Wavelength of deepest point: 4337.31 angstrom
